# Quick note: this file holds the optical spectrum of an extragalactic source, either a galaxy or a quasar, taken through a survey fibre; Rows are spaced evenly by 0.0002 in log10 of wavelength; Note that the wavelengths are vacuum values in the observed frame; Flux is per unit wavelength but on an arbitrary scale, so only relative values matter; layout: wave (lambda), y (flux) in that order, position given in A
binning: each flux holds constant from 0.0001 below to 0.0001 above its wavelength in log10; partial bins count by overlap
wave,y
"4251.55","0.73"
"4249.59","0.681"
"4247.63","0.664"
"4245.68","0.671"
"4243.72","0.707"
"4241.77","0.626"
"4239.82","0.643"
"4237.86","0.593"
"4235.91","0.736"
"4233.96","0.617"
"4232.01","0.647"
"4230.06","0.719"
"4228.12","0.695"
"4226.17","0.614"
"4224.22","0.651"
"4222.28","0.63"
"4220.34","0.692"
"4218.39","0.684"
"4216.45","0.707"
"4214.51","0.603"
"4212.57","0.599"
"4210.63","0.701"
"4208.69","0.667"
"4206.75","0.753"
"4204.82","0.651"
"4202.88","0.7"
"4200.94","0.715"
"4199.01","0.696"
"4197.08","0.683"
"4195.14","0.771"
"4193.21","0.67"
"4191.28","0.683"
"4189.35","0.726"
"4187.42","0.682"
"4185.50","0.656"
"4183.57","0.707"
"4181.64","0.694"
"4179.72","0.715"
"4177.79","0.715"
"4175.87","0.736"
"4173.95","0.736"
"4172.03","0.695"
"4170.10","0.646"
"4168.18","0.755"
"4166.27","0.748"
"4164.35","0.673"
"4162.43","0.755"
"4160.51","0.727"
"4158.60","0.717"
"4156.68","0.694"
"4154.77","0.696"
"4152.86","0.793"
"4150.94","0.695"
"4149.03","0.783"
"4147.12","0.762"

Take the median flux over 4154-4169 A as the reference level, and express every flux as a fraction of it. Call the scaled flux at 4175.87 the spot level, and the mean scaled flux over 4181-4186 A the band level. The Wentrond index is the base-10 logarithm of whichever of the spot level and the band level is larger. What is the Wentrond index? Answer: 0.008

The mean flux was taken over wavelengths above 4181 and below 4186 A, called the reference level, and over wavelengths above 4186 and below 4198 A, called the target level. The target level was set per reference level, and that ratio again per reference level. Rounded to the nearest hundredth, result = 1.49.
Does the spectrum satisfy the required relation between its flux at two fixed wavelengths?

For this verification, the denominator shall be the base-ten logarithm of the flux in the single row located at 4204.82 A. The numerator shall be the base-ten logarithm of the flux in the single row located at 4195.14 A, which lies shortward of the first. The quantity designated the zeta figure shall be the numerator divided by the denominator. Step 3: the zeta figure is 0.61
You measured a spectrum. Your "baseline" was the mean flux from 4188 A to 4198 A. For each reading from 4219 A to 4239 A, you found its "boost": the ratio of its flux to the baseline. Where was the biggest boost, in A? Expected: 4235.91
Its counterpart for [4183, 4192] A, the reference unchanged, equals 4189.35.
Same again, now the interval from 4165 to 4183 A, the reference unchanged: 4168.18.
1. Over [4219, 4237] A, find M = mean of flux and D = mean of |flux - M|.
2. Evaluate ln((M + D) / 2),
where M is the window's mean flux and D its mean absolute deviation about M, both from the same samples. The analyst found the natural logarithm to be -1.04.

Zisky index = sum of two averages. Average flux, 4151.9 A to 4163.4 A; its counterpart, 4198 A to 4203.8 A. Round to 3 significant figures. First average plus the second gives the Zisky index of 1.43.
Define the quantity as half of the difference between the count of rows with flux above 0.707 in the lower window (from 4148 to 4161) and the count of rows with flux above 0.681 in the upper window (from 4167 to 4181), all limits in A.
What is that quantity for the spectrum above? -1.0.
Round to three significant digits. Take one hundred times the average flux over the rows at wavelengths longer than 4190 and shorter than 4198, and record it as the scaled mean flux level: 70.2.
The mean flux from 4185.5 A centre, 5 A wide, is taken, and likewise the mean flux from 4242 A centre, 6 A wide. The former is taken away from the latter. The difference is -0.02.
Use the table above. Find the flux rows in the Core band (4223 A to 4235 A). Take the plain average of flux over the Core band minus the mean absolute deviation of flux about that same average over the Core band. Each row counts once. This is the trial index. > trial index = 0.624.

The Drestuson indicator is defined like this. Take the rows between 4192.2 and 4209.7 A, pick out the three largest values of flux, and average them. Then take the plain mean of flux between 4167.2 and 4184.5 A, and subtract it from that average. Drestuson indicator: 0.035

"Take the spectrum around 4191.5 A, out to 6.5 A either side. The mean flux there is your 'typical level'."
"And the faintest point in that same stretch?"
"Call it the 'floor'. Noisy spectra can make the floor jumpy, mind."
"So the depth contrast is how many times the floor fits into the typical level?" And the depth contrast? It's 1.06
